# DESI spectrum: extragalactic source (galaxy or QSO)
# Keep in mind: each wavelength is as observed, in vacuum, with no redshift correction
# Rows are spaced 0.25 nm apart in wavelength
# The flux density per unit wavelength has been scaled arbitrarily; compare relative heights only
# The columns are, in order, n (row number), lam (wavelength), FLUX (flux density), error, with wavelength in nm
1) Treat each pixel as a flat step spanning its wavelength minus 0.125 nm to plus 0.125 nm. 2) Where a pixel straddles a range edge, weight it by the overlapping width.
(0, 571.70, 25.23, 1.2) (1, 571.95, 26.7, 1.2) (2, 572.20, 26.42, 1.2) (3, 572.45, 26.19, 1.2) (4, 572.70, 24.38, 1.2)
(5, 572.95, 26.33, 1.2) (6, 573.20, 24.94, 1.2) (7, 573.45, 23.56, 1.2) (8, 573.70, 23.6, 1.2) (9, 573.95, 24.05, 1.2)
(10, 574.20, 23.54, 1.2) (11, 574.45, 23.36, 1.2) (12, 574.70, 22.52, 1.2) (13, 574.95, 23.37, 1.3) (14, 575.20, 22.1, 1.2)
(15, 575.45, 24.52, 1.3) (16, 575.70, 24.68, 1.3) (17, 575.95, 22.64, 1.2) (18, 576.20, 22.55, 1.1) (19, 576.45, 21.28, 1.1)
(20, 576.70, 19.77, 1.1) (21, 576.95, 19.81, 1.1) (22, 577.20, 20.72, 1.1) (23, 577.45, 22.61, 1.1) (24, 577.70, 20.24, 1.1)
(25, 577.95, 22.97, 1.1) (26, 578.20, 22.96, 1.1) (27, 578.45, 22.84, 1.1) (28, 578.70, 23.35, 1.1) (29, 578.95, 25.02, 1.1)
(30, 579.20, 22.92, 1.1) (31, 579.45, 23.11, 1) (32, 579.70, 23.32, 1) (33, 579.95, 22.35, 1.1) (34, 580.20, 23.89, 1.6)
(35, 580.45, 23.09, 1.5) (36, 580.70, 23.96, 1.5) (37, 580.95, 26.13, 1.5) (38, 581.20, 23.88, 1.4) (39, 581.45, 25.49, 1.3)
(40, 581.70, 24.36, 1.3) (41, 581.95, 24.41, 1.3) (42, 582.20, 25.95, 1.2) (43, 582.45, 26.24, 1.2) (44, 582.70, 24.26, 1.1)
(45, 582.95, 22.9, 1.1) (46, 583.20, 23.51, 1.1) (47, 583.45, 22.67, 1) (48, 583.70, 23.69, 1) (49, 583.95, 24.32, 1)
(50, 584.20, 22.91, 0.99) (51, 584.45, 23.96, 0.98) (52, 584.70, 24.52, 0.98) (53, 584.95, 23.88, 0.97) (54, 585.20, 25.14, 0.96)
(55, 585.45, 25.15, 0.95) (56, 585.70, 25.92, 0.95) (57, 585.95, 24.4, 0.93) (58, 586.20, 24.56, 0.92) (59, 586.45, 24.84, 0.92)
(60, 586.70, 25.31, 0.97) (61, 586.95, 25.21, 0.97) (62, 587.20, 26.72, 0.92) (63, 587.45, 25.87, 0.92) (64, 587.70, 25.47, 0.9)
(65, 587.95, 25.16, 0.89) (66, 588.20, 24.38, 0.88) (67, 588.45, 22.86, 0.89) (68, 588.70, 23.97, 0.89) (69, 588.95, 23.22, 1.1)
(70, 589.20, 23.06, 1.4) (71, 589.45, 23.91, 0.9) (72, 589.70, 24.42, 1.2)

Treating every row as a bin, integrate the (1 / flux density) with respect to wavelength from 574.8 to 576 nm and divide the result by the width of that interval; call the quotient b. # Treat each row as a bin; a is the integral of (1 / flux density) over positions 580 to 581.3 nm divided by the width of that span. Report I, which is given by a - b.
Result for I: -0.001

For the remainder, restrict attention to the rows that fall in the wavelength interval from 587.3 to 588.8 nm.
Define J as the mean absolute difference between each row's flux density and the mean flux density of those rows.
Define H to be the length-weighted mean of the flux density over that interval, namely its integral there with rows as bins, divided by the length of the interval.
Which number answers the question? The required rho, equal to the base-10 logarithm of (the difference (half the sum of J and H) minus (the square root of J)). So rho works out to 1.073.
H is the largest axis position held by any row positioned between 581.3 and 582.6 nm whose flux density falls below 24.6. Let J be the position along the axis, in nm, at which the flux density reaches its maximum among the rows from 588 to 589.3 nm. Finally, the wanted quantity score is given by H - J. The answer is -6.25 nm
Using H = 581.95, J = 588.20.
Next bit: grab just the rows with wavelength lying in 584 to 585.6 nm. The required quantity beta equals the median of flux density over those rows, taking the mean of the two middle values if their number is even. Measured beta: 24.2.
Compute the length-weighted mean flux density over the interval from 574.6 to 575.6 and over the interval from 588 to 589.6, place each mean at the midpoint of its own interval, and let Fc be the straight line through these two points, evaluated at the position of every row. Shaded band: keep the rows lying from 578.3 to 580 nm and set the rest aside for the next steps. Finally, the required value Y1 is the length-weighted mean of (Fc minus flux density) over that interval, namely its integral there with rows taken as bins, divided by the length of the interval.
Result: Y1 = 0.0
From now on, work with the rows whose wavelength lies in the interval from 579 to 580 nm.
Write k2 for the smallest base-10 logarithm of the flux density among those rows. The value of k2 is 1.349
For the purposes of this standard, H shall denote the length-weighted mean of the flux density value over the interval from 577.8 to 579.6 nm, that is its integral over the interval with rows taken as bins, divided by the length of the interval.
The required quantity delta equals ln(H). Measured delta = 3.15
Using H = 23.3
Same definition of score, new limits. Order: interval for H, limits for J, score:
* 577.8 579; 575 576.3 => 3.00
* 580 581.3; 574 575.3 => 7.00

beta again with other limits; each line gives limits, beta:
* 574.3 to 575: 23.4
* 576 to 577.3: 20.7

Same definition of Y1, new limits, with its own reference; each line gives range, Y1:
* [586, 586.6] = -1.1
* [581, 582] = -1.3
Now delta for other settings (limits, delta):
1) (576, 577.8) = 3.05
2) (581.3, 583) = 3.21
